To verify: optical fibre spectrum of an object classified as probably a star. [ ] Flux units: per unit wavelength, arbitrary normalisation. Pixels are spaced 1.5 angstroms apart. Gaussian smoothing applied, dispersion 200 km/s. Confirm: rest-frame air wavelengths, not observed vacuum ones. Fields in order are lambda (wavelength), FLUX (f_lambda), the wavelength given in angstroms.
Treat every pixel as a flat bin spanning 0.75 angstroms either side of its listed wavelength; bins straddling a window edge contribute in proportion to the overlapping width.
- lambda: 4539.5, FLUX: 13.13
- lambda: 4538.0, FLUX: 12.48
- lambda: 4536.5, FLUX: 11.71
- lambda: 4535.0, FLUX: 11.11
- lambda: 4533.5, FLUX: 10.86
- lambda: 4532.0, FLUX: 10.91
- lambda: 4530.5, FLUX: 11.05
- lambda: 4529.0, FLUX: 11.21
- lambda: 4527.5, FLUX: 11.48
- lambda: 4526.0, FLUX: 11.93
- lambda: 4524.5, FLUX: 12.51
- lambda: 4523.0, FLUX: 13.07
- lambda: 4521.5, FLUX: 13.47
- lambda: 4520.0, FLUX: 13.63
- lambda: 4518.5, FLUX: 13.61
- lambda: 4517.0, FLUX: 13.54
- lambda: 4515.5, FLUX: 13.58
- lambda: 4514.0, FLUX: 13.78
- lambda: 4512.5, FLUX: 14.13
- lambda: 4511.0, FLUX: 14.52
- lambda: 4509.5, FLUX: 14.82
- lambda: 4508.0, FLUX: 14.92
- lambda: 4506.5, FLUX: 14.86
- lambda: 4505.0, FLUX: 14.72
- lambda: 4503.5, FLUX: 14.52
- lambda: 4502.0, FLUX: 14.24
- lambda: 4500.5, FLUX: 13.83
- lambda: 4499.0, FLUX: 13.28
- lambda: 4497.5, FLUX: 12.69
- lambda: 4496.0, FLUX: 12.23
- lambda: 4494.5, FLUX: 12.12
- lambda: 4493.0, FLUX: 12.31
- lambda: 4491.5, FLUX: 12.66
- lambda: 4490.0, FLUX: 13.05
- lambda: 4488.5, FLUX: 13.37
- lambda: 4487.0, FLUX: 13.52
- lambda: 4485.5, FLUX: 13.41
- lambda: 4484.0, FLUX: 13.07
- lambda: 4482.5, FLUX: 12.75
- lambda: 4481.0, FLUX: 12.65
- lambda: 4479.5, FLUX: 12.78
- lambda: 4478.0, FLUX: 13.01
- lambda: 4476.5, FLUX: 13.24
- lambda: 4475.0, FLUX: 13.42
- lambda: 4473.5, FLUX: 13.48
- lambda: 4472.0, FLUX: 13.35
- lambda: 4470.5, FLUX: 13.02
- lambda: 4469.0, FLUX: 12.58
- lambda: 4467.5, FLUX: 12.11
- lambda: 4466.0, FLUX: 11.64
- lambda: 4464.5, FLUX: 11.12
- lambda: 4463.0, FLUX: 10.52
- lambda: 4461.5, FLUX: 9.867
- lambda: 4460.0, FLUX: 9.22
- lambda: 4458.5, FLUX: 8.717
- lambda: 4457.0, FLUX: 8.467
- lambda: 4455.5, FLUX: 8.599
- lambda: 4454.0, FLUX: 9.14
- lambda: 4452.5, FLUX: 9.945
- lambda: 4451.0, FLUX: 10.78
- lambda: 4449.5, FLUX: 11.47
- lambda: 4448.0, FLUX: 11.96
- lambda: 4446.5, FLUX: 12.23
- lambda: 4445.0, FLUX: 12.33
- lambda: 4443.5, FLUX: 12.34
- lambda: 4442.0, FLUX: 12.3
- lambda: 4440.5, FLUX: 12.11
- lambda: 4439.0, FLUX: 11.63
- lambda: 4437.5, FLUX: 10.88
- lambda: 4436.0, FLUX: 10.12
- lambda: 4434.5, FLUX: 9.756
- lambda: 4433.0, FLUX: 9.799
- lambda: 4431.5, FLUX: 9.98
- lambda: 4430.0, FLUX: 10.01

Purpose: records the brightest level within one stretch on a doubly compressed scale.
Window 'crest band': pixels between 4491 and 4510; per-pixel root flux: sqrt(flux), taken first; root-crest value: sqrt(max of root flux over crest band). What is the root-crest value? 1.97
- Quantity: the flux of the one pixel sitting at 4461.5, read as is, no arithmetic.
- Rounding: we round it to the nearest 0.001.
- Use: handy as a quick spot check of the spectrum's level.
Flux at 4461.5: 9.867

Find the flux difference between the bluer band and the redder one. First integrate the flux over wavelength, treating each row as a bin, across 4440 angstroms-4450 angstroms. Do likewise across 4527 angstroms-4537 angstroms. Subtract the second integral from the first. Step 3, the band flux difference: 10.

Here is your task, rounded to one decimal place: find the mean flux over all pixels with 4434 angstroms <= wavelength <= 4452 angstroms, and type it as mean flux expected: 11.5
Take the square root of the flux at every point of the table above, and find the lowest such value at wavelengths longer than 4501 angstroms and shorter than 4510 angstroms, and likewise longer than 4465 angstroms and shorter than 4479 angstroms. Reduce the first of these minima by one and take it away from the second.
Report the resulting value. 0.64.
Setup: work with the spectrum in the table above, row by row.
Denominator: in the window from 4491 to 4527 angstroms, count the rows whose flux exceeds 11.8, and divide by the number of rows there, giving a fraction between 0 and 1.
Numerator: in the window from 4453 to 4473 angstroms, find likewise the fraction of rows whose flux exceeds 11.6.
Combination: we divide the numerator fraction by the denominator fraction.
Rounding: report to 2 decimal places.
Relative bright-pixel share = 0.38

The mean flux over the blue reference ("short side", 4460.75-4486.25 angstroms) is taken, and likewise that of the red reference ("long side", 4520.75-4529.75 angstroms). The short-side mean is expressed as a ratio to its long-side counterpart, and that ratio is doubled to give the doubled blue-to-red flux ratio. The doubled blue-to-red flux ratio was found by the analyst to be 2.03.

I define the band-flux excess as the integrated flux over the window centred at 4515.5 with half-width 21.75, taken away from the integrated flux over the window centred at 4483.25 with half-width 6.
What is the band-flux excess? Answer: -411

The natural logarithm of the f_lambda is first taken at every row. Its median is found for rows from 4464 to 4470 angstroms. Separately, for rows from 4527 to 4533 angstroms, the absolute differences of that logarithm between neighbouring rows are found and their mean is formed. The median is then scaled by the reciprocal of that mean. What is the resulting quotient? 146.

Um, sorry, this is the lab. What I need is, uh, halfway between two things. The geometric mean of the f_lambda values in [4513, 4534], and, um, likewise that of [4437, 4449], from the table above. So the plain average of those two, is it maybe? 12.2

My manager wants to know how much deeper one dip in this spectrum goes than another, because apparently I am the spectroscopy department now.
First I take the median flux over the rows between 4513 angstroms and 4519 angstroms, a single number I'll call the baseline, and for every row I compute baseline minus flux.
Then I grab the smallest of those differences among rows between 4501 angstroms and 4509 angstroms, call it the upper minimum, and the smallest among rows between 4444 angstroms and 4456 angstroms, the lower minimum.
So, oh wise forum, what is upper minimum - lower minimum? -2.6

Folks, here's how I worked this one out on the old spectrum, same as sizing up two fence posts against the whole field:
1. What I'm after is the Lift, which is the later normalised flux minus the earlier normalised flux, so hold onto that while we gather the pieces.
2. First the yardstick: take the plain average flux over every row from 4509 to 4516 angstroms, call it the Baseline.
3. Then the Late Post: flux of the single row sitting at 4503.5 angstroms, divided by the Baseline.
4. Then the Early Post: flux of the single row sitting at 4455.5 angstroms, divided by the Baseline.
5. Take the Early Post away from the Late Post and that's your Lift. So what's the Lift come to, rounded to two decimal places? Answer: 0.42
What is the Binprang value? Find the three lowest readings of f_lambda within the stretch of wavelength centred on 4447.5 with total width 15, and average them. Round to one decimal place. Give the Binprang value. 10.0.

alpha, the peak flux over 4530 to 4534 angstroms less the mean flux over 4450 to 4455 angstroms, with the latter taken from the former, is 1.1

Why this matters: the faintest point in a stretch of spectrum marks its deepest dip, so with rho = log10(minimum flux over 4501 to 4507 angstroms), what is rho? 1.15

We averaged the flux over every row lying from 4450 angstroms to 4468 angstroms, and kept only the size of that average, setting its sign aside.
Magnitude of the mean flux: 10.0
